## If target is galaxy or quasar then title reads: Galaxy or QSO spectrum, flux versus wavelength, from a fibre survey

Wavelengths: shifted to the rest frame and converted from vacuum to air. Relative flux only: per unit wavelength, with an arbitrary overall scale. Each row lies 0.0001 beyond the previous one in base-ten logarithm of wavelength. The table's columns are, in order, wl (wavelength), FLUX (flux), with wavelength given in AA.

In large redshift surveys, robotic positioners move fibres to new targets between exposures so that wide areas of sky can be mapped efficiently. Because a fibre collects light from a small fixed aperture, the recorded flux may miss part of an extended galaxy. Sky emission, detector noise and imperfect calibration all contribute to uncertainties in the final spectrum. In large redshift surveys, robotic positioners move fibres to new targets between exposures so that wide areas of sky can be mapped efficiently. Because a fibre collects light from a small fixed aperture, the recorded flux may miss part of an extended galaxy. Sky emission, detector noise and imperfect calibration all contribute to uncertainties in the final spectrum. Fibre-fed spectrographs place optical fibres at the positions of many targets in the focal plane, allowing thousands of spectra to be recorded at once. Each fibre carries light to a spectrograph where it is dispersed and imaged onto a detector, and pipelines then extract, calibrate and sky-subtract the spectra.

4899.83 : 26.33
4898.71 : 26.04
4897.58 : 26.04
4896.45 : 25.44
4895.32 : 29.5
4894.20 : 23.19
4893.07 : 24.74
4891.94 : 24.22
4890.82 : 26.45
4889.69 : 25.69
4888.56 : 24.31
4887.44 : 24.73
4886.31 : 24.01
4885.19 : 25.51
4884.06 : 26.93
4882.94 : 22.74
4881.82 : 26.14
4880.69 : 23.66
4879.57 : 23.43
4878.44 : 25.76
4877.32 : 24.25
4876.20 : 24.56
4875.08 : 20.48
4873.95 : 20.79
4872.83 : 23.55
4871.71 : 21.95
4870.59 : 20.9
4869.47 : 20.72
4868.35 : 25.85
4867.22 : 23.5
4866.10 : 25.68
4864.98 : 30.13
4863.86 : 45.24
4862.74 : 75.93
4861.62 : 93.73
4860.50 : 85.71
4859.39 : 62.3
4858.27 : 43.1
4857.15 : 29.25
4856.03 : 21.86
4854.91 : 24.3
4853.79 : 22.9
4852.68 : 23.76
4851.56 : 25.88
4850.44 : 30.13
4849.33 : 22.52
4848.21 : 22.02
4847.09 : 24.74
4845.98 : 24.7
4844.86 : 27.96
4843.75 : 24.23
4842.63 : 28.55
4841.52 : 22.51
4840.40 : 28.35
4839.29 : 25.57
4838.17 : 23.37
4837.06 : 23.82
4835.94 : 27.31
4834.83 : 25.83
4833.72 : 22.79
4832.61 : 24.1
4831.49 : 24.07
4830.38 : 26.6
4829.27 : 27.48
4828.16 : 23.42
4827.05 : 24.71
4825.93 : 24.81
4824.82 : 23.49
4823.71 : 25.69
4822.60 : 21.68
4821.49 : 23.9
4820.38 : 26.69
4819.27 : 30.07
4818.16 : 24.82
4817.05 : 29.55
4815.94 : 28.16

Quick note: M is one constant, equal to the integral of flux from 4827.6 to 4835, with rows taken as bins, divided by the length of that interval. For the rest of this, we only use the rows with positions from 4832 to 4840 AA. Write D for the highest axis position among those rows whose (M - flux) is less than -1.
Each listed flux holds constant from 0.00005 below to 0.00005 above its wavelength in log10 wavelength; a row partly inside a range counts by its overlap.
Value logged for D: 4835.94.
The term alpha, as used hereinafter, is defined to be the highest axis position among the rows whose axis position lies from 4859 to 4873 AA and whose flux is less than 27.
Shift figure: 4872.83 AA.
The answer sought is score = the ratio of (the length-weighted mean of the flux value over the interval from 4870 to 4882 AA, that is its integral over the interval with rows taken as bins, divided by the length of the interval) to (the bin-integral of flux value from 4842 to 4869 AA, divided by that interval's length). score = 0.6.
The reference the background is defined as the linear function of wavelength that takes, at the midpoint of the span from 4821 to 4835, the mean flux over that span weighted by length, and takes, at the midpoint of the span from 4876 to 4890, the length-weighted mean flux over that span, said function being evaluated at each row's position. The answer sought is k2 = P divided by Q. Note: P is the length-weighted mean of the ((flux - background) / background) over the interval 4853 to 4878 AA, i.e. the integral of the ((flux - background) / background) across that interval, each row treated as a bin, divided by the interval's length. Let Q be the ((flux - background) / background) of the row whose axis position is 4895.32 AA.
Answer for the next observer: 2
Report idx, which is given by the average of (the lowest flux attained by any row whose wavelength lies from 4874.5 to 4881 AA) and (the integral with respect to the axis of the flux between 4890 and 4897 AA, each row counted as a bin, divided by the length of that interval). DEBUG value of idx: 23.0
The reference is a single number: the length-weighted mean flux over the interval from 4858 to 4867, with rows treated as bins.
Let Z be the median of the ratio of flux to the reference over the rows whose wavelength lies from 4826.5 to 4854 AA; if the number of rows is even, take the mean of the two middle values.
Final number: 0.434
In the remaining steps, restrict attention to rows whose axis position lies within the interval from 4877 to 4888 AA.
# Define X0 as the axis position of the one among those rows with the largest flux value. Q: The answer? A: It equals 4884.06 AA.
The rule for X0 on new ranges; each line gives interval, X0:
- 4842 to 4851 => 4850.44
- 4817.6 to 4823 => 4819.27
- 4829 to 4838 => 4829.27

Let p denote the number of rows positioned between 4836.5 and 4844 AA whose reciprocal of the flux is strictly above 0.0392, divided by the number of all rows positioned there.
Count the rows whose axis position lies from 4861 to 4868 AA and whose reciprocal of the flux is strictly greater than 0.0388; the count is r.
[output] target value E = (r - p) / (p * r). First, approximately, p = 0.57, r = 2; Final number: 1.25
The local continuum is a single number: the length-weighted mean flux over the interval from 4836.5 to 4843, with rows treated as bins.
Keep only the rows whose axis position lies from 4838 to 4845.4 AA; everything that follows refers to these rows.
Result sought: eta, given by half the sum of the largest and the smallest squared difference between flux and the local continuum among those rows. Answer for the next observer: 5.4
